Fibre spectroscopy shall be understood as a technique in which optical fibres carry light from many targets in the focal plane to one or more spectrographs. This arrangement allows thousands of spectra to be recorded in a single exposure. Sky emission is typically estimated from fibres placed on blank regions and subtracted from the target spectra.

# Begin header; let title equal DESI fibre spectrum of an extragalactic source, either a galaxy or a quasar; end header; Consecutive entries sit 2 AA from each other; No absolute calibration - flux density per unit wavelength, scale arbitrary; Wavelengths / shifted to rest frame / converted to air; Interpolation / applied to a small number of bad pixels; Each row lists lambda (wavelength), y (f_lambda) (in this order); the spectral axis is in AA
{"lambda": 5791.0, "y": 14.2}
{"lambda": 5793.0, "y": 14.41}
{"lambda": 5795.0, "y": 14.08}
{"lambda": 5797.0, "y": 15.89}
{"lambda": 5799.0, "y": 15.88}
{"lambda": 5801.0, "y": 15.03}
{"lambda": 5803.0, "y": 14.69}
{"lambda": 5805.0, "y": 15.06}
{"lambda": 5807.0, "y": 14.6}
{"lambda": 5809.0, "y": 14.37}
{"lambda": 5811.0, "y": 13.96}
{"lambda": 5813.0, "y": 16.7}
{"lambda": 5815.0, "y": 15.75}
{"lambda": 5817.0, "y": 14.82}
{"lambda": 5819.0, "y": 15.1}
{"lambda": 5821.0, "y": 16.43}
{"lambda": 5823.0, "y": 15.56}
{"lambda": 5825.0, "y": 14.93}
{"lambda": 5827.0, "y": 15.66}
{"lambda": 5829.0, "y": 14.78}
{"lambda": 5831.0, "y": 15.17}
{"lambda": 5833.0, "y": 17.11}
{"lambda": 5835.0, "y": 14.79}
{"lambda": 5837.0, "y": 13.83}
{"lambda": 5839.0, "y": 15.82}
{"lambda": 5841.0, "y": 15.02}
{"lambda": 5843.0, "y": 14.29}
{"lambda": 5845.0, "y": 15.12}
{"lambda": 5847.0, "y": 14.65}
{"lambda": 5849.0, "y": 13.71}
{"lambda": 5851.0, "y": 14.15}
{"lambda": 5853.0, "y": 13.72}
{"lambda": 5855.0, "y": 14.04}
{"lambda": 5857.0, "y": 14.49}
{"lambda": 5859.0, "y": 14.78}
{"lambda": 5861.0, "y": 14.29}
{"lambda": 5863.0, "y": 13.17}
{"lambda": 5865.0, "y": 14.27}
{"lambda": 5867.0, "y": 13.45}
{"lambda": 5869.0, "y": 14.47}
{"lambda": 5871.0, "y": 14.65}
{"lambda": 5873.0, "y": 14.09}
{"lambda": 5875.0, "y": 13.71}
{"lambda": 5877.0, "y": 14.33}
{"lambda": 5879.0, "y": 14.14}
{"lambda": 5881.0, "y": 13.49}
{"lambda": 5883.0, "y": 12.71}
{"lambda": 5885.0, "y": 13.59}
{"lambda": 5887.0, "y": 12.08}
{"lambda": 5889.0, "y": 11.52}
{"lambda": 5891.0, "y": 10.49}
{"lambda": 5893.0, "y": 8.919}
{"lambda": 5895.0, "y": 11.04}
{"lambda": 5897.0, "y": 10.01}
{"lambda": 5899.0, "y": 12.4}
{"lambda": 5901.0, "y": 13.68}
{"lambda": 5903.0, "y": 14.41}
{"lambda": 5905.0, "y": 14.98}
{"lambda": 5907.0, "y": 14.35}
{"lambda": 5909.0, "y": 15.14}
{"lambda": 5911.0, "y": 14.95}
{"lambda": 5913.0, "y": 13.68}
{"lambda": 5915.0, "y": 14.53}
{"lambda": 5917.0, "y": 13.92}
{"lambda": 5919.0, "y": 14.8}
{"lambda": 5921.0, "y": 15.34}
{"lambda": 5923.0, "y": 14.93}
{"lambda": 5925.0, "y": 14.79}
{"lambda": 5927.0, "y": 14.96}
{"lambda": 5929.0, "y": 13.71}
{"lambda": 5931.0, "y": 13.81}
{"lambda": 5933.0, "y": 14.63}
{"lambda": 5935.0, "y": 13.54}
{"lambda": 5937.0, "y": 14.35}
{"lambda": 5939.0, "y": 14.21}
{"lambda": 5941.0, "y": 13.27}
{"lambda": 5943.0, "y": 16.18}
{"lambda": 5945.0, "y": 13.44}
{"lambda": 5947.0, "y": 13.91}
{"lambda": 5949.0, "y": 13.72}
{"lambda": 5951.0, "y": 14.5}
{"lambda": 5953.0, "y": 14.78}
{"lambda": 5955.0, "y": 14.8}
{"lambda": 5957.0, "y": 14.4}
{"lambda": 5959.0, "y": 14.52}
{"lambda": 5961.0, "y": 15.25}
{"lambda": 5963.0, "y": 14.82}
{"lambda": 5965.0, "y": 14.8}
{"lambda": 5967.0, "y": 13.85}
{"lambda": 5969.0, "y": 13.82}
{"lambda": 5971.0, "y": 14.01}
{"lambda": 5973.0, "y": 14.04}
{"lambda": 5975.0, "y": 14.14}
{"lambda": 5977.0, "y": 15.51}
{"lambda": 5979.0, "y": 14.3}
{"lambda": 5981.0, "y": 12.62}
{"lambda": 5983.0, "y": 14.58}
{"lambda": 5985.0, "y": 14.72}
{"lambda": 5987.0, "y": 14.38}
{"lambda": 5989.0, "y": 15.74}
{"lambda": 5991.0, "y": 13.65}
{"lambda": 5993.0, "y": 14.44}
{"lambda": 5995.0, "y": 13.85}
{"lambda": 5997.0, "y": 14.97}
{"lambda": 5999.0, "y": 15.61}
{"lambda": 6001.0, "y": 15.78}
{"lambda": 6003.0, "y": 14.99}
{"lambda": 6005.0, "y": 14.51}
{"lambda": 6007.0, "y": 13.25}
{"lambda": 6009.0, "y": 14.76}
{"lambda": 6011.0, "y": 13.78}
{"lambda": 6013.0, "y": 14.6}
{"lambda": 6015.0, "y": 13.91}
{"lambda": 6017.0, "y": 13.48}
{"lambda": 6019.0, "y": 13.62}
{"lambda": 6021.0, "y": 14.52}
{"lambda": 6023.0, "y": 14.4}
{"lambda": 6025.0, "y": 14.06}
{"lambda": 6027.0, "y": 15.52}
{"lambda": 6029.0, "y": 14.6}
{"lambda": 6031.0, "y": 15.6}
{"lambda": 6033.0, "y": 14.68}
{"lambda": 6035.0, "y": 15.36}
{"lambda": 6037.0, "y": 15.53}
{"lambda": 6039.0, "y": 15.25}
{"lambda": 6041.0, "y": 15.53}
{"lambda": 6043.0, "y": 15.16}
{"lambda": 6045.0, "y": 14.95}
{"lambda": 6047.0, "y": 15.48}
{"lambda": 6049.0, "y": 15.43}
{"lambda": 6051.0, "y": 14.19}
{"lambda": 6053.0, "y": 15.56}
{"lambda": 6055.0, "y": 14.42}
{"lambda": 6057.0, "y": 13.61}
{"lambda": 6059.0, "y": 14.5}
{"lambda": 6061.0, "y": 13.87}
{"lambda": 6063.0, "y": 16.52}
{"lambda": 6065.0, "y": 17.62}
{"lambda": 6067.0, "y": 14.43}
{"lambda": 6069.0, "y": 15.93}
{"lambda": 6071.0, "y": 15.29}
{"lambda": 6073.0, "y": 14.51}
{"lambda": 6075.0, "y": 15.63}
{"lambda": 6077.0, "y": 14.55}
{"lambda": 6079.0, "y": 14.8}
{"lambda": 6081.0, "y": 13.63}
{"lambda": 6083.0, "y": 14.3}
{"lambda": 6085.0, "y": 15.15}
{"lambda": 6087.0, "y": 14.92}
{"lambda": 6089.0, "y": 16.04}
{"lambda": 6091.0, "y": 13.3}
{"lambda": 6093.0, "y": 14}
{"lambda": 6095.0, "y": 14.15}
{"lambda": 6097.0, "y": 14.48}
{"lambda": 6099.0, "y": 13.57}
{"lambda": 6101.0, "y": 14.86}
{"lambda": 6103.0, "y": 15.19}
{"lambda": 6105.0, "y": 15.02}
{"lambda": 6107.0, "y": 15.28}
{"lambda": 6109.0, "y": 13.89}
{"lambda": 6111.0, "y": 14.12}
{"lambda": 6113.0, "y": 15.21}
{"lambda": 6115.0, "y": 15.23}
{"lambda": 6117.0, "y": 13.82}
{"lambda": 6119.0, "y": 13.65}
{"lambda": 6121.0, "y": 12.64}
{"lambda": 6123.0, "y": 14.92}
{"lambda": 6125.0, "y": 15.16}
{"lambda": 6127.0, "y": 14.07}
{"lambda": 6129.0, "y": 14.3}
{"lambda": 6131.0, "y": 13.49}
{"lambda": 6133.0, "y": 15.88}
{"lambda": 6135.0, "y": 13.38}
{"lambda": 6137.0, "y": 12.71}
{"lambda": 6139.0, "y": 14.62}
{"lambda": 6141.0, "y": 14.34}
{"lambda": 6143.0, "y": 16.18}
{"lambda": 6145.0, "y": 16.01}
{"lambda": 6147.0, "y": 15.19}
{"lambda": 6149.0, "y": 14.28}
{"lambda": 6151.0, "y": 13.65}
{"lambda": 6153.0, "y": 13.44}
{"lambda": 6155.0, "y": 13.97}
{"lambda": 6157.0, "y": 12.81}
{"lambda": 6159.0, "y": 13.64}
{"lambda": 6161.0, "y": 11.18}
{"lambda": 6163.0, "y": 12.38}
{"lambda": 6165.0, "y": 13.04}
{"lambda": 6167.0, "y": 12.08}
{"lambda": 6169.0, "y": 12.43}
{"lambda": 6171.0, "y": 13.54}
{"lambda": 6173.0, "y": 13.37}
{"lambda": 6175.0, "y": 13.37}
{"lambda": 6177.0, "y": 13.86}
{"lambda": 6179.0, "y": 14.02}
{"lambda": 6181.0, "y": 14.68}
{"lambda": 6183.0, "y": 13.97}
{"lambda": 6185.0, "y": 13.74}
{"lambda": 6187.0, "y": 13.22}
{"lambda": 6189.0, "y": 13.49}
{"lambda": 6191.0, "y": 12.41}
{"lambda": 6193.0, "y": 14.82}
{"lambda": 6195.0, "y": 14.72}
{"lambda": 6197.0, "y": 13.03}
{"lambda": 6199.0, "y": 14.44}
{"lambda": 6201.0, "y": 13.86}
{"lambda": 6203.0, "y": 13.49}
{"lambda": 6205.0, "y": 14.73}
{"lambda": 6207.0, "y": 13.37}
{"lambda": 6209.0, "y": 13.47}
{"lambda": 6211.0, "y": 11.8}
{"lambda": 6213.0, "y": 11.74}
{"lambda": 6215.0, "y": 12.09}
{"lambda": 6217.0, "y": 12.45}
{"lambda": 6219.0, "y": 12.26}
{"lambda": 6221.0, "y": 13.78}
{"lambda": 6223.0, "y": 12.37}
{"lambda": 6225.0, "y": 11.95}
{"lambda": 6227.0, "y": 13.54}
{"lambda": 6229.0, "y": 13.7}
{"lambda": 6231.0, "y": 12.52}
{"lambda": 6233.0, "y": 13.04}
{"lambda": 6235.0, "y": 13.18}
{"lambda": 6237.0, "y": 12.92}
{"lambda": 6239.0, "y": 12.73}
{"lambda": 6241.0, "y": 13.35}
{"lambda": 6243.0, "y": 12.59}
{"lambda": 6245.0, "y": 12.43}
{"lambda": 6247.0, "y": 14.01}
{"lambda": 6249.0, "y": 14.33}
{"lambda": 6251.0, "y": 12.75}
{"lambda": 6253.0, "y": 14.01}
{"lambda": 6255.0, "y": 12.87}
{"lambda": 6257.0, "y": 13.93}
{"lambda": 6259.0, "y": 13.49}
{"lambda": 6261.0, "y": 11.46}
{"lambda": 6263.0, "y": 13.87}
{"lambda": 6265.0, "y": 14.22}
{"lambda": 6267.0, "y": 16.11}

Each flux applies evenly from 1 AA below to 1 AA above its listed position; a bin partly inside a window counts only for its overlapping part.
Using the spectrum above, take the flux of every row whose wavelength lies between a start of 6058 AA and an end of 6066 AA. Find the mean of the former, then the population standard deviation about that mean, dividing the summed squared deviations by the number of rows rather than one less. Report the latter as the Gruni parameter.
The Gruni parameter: 1.5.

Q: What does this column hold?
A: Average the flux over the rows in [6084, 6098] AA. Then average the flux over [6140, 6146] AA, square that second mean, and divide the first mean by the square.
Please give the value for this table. 0.061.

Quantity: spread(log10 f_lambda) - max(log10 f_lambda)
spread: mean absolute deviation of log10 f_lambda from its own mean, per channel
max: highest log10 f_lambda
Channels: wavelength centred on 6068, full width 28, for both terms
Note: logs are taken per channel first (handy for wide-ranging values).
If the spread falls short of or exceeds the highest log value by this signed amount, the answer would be -1.22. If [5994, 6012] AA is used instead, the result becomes -1.18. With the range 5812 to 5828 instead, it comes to -1.21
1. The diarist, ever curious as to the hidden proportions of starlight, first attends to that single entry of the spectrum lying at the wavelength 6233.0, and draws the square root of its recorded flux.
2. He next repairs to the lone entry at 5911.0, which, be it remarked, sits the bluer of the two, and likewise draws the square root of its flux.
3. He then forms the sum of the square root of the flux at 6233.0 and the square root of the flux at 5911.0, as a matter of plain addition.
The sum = 7.48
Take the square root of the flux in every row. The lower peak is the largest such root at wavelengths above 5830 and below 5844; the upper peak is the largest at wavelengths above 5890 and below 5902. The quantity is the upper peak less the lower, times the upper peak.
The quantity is -1.6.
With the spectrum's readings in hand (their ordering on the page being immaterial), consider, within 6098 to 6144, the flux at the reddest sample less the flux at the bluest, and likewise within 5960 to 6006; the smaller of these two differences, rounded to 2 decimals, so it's -0.74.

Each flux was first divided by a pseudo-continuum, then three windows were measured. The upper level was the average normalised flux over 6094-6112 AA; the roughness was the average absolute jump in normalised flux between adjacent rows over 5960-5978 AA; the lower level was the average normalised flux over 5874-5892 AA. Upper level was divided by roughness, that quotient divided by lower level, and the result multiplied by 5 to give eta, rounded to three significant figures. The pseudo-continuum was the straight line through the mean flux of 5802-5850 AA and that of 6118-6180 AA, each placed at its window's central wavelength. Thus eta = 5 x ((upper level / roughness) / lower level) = 222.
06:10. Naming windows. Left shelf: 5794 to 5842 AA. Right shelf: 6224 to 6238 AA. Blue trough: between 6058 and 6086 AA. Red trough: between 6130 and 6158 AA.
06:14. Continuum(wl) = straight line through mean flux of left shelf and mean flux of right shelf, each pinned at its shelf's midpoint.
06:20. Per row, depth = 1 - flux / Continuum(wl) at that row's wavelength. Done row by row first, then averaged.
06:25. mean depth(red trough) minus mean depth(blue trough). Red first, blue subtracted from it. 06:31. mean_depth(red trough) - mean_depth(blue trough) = 0.03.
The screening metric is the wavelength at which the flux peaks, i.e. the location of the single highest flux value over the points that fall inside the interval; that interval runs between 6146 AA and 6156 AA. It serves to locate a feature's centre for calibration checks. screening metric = 6147.0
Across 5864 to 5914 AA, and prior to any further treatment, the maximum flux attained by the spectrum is 15.14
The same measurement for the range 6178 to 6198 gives 14.82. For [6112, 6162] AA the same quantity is 16.18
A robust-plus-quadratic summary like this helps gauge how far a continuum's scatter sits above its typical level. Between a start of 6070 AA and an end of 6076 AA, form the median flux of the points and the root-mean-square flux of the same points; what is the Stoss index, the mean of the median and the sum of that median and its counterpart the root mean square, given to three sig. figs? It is 22.9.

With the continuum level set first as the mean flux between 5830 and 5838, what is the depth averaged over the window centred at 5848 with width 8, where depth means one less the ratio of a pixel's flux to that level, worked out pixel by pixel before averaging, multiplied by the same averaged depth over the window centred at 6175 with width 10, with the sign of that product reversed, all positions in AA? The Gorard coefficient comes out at -0.0056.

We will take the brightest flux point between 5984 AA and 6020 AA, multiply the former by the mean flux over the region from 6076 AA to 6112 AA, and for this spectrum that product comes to 229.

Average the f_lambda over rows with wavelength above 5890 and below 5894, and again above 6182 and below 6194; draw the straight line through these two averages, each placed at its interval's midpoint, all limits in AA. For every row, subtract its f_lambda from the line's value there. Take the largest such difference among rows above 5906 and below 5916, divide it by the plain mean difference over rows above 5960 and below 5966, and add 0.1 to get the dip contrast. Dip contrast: 1.0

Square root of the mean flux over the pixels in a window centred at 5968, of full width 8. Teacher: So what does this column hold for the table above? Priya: 3.76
